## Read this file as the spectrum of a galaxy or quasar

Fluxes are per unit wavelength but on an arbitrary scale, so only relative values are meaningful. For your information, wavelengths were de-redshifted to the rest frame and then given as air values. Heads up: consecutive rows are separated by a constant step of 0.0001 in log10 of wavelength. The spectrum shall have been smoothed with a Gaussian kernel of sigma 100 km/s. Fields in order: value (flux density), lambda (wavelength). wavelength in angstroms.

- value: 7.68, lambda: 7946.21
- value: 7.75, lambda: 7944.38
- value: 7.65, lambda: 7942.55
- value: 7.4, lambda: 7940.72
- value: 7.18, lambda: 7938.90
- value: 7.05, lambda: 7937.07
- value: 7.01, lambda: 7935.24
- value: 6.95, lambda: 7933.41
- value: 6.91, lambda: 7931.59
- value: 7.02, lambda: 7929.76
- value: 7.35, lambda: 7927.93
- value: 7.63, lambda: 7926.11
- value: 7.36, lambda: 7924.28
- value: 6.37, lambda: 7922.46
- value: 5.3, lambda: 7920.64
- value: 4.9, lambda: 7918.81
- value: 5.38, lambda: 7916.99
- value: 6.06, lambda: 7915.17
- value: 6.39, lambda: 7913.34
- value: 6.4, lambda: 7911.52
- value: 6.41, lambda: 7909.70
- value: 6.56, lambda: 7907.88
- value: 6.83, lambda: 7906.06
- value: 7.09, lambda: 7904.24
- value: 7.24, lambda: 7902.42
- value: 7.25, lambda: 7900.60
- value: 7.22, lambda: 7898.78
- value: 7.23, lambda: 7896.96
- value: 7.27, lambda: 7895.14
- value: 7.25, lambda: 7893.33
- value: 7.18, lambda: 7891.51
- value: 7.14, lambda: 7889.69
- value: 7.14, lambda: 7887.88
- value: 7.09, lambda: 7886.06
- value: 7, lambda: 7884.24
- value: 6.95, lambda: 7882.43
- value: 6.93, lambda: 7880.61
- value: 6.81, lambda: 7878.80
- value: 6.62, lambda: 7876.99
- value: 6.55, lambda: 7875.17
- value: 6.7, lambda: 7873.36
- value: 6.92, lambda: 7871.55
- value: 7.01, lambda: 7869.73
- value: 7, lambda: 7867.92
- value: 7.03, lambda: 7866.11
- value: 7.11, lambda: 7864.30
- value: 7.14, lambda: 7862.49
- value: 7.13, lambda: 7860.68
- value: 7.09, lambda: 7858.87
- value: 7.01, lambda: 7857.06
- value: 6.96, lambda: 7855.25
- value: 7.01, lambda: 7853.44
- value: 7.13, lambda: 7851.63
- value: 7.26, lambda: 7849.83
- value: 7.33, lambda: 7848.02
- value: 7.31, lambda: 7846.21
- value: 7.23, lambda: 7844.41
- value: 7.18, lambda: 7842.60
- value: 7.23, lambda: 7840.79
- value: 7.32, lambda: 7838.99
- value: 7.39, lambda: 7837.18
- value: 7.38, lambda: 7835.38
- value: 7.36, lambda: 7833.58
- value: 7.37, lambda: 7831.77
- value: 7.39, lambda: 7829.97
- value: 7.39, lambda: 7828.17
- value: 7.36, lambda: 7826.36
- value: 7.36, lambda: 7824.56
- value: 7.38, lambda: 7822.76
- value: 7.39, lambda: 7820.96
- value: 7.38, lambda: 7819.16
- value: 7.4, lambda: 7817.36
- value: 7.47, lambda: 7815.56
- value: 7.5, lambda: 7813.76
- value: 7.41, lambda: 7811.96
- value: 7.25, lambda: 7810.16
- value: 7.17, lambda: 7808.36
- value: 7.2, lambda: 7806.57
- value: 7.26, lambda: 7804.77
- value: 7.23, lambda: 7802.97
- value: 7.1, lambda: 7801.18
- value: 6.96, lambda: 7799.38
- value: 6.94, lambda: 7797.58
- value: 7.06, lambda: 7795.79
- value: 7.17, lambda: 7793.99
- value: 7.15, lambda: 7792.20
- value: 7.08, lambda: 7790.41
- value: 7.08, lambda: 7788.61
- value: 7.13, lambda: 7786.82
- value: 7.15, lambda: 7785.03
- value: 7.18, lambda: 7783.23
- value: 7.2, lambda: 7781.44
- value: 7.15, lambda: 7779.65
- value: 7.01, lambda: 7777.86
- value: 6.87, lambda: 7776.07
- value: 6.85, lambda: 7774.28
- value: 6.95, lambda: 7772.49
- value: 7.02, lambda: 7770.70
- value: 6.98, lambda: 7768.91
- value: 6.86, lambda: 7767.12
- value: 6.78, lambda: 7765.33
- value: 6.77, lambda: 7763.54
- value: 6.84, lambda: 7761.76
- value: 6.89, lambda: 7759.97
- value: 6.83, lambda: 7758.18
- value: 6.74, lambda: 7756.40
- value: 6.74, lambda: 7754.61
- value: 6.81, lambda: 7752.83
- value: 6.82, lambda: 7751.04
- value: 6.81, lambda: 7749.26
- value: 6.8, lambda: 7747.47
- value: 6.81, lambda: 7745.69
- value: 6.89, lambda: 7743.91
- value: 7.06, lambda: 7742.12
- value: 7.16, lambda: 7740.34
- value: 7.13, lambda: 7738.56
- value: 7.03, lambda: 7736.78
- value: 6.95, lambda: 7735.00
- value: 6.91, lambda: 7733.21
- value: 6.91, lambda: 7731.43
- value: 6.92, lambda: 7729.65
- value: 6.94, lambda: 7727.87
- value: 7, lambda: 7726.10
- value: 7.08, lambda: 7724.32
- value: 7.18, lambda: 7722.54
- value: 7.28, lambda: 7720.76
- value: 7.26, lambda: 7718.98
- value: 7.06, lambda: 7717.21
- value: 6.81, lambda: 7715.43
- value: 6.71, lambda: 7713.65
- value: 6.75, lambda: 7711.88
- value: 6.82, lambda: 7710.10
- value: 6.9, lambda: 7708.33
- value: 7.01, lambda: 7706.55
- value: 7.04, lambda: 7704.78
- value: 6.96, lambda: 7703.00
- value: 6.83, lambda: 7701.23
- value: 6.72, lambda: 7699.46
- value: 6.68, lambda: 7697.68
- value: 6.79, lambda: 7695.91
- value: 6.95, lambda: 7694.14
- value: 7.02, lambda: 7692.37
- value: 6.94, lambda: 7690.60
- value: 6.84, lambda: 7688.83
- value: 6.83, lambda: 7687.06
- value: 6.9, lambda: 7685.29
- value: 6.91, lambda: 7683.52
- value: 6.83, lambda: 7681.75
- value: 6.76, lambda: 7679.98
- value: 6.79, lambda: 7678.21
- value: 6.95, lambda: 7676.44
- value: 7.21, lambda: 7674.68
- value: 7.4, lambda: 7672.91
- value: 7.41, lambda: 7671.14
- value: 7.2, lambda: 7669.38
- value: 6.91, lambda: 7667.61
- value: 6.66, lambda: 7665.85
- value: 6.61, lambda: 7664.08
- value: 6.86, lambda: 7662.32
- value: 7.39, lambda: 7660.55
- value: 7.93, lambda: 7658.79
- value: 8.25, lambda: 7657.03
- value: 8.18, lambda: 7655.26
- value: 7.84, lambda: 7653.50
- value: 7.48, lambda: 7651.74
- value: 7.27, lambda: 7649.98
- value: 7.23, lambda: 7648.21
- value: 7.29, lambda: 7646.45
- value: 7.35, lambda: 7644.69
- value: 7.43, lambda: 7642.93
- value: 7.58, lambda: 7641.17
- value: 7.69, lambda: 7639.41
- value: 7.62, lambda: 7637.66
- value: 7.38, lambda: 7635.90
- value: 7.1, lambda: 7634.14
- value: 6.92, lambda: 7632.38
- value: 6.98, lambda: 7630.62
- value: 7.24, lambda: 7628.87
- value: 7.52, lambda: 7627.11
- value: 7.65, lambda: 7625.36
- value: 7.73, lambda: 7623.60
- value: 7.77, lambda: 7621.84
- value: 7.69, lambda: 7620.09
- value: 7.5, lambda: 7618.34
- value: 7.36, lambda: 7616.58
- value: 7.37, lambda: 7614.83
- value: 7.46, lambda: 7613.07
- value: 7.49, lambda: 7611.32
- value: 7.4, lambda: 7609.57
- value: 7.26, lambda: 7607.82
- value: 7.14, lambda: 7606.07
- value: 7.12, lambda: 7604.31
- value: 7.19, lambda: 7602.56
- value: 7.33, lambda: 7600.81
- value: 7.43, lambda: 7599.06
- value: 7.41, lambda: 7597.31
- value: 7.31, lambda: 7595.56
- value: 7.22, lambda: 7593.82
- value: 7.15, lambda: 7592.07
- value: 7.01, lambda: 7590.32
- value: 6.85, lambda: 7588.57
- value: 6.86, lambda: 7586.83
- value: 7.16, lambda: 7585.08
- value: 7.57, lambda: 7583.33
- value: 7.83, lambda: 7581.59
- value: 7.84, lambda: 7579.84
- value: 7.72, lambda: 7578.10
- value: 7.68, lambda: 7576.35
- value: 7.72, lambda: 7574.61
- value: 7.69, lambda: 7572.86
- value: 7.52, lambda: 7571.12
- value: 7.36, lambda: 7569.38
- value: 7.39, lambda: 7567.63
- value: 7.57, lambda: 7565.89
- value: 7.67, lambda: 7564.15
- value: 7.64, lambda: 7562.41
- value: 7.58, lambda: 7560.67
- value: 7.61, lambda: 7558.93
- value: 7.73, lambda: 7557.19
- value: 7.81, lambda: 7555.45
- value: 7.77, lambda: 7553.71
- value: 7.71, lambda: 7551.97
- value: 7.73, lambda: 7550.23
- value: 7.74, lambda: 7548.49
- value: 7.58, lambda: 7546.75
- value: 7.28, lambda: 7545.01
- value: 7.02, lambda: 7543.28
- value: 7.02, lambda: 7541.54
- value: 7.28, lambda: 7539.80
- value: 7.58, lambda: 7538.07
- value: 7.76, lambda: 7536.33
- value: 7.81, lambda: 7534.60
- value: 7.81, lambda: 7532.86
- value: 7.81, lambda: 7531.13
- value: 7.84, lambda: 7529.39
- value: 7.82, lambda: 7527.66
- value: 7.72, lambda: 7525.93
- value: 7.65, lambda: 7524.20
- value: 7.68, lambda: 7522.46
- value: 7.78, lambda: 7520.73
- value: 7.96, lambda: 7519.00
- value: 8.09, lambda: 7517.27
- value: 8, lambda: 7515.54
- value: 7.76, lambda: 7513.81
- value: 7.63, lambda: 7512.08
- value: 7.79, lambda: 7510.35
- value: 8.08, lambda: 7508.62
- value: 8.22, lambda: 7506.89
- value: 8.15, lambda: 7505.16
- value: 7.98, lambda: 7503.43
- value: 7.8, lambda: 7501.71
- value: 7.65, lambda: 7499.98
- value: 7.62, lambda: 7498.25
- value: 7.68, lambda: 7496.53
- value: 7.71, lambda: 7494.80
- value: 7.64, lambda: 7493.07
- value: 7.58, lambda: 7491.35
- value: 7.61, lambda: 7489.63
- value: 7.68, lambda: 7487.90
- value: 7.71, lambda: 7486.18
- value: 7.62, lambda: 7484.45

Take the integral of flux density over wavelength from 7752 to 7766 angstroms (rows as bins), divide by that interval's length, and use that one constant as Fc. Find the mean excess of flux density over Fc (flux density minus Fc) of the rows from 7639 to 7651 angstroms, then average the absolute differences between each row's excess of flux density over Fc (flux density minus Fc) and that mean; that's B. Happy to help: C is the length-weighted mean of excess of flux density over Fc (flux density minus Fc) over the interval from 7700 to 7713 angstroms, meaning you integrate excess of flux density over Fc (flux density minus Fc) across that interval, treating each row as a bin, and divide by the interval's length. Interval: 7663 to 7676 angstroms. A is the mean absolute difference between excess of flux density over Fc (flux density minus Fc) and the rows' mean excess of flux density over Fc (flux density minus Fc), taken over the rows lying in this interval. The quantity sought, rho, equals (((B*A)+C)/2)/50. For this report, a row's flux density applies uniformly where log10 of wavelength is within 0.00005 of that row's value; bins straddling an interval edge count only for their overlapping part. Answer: 0.001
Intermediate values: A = 0.28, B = 0.138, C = 0.1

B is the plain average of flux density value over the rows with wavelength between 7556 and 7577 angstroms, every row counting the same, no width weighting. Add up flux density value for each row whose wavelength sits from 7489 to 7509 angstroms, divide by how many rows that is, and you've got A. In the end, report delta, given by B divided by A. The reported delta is 0.97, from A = 7.8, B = 7.6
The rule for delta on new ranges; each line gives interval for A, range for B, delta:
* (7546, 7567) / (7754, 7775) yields 0.89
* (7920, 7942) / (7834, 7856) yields 1.04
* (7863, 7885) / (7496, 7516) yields 1.14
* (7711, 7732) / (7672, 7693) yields 0.99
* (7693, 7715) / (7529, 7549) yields 1.10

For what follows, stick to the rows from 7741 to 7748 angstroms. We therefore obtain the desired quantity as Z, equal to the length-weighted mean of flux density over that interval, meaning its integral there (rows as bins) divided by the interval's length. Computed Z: 6.9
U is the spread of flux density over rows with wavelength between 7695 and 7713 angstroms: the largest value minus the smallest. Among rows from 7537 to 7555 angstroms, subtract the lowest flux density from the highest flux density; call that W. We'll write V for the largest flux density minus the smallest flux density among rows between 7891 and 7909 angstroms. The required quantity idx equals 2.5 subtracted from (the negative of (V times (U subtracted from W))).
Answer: -2.78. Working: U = 0.4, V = 0.71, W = 0.75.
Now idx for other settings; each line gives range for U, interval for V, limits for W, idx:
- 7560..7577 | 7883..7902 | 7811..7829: -2.44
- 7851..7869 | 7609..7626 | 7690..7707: -2.57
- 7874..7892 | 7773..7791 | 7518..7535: -2.39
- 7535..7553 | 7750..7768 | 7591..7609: -2.44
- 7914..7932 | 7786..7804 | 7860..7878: -1.88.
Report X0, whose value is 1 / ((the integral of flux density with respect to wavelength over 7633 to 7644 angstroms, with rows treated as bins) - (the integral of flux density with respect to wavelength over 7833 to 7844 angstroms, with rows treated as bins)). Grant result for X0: 0.61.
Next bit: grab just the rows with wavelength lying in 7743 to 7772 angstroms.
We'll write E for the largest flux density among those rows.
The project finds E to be 7.02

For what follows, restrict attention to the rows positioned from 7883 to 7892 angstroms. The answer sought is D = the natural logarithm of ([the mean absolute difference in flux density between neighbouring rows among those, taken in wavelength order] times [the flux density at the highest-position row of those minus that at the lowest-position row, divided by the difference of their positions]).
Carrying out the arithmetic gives -6.8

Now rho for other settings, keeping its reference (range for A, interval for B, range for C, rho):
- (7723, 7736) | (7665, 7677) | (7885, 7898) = 0.004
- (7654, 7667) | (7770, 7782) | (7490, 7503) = 0.009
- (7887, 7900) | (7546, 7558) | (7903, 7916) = -0.002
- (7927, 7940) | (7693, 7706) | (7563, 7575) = 0.008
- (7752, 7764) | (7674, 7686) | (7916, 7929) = -0.005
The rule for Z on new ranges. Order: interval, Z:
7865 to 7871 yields 7.0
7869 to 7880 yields 6.8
